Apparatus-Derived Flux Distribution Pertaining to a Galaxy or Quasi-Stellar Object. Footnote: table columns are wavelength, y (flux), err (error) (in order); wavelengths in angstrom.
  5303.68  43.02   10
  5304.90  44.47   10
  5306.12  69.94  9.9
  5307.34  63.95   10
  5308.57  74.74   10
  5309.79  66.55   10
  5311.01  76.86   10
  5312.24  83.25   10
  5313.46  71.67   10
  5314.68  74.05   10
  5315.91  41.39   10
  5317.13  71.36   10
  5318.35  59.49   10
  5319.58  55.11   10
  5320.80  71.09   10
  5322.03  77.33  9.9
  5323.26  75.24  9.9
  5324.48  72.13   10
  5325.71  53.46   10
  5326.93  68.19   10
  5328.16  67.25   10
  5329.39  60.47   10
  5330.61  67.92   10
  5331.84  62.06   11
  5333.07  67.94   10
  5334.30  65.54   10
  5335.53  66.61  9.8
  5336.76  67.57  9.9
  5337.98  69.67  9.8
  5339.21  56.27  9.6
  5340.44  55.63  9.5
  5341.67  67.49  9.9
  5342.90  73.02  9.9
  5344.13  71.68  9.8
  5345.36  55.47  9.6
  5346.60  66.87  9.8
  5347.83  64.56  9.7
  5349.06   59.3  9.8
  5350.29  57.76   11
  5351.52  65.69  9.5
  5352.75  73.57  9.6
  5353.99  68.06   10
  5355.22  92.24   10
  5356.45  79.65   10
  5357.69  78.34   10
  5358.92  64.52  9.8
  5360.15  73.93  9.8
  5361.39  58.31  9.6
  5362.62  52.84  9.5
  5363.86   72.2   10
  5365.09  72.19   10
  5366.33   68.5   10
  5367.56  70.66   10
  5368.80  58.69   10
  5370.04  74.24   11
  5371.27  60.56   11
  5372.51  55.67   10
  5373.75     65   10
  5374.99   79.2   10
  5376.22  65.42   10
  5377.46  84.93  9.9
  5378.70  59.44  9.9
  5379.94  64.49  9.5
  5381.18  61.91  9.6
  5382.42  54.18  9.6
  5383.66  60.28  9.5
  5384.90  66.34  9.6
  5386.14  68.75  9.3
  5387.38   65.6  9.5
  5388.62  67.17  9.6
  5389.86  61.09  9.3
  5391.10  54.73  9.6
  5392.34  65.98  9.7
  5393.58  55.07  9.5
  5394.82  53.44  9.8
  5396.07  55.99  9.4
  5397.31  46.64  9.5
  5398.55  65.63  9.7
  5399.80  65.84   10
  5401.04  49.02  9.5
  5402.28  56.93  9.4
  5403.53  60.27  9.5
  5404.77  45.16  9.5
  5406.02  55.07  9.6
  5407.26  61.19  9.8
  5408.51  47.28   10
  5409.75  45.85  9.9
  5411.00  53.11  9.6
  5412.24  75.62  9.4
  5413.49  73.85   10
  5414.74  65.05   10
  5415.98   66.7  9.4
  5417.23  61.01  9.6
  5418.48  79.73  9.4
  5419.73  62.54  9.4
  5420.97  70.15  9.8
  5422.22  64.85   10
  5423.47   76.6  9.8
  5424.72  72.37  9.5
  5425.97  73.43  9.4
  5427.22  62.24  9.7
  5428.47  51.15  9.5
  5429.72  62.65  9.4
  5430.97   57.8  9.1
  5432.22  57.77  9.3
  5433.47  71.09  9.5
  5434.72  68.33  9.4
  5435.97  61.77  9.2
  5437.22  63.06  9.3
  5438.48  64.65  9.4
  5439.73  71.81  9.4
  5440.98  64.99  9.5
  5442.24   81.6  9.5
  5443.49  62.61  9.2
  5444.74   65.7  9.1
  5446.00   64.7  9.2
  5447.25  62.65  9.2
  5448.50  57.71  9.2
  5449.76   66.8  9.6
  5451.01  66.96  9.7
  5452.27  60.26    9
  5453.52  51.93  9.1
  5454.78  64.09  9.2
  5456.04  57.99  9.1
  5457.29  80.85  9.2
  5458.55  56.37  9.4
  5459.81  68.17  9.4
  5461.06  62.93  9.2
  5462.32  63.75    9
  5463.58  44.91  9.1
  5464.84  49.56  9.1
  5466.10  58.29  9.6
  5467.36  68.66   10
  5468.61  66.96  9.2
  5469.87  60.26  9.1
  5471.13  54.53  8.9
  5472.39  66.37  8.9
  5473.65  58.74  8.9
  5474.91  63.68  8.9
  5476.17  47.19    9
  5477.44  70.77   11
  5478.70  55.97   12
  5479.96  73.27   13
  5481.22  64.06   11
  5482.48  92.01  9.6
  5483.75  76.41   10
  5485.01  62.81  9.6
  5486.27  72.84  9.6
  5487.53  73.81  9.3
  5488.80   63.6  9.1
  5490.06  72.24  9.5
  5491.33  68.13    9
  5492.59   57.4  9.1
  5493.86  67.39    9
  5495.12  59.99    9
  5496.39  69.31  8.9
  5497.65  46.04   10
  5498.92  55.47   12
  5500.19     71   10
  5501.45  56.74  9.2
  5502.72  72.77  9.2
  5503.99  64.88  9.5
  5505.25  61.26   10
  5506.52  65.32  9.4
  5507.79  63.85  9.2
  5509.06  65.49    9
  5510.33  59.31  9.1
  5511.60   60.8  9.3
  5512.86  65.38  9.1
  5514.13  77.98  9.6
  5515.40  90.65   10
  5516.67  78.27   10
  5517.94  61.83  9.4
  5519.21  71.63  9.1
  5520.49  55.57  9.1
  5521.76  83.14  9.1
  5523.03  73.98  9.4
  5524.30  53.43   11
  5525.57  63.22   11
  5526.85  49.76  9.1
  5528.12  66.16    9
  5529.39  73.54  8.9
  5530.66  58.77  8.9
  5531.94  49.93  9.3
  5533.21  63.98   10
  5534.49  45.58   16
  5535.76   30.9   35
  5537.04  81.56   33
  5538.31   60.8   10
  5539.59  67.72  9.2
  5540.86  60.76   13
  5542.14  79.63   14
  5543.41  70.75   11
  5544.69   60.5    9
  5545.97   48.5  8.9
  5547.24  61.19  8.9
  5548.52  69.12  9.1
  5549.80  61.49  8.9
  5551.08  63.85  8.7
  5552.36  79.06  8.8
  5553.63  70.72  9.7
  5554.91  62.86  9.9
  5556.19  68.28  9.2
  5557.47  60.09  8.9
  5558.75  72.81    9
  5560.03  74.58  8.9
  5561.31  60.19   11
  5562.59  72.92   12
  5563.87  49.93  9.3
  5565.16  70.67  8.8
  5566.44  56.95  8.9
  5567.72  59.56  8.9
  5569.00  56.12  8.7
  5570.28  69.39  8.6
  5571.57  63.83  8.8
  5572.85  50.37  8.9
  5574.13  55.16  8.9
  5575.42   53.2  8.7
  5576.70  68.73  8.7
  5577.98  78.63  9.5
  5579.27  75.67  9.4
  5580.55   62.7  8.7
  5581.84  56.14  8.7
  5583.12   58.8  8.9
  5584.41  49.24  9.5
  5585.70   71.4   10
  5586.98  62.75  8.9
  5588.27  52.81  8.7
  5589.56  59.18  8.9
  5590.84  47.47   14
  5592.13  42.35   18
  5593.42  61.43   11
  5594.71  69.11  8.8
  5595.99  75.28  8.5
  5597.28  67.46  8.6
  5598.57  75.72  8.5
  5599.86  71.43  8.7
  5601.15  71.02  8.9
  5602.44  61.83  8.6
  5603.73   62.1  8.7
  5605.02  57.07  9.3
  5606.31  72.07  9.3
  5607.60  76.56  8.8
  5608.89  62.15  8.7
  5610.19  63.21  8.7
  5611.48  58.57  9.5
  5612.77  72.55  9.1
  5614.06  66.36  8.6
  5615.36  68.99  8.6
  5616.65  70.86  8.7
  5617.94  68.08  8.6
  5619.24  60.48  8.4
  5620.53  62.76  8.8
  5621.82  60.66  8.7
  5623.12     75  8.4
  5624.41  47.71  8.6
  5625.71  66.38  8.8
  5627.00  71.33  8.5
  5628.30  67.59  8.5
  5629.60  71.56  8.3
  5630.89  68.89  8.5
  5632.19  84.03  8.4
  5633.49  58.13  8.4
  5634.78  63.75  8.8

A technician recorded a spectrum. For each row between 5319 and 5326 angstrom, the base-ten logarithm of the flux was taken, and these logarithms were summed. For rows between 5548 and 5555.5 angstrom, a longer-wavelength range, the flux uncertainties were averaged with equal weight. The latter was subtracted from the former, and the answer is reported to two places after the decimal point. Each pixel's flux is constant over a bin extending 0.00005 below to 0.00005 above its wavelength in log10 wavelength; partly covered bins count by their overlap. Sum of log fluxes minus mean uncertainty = 1.76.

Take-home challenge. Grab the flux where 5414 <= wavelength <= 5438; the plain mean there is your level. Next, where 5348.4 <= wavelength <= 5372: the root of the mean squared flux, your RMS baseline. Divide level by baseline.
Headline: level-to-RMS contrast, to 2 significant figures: 0.95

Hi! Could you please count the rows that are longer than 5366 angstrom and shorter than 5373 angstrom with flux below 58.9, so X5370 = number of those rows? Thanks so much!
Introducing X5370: 2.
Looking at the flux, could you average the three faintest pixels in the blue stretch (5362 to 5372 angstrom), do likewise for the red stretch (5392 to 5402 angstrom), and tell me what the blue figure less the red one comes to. 8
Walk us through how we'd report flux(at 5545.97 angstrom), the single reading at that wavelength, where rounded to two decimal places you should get 48.50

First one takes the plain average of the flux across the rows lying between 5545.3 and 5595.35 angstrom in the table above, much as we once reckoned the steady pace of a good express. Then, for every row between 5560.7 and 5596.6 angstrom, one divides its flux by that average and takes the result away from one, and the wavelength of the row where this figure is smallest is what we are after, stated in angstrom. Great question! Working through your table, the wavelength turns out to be 5577.98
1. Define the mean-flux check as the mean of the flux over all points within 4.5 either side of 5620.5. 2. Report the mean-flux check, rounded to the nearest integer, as 64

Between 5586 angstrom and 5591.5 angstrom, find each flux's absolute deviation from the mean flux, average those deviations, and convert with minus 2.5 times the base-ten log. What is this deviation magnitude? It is -1.83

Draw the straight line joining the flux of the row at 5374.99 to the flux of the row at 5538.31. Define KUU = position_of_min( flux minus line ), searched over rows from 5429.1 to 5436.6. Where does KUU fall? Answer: 5430.97 angstrom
